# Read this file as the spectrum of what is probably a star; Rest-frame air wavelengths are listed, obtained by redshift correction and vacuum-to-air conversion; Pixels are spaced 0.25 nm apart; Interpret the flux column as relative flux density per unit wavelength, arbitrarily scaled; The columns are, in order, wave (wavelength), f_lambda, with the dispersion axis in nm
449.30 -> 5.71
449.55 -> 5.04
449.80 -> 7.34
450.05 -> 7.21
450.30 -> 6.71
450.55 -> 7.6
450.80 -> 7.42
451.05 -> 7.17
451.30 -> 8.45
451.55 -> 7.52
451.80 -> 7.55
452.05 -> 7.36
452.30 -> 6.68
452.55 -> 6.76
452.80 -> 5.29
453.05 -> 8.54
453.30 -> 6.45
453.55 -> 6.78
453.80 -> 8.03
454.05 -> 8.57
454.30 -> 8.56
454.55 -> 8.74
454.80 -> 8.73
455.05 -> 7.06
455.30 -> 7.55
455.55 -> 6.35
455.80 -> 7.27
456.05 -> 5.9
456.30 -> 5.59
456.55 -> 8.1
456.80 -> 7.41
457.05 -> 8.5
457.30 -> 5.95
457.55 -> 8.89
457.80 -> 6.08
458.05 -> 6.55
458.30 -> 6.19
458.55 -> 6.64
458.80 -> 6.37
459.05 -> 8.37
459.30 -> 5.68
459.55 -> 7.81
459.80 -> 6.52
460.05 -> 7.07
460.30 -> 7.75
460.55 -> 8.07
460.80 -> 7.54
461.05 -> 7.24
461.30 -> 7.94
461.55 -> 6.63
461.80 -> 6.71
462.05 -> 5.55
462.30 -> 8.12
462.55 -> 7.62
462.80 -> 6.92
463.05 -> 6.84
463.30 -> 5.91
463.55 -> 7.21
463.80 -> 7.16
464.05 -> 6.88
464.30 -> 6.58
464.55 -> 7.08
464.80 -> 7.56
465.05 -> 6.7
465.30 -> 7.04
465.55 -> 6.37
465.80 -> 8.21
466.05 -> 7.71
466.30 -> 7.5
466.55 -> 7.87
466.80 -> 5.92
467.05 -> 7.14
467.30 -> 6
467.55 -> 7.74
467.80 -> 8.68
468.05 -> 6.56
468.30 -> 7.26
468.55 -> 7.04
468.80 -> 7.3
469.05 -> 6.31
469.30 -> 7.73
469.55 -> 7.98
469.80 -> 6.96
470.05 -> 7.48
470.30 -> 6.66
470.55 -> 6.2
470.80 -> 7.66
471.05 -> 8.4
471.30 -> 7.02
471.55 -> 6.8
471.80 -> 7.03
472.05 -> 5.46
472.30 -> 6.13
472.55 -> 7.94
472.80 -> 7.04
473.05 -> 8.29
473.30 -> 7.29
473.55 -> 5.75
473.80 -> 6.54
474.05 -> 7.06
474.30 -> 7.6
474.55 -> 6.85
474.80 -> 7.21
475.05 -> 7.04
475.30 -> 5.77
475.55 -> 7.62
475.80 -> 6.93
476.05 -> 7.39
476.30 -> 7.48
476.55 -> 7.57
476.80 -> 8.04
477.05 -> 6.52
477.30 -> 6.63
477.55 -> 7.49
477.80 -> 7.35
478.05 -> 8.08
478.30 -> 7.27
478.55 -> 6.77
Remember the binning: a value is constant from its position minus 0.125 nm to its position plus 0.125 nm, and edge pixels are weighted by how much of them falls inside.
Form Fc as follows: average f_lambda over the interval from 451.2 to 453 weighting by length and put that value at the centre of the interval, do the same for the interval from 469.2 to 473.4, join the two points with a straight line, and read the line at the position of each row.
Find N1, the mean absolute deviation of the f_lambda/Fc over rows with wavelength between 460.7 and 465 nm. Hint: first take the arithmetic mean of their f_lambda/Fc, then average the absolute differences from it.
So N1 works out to 0.07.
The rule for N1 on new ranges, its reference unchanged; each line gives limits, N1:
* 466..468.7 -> 0.09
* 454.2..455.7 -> 0.12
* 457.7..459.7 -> 0.10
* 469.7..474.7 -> 0.08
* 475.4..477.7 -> 0.06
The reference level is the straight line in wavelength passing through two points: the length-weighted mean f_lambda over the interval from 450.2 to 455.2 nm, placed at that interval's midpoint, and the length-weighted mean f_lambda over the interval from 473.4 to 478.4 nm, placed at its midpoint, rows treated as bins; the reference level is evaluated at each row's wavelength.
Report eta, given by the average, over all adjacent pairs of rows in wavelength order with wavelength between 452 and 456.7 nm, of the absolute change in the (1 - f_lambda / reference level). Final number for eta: 0.14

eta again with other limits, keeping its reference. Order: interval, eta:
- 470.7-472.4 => 0.11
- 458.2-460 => 0.20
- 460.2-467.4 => 0.10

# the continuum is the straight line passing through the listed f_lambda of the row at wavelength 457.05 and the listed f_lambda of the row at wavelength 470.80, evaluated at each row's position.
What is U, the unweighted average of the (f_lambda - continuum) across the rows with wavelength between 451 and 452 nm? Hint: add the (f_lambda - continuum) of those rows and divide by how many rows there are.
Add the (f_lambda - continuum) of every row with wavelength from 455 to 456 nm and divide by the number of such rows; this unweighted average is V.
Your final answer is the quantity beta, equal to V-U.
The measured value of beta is -0.37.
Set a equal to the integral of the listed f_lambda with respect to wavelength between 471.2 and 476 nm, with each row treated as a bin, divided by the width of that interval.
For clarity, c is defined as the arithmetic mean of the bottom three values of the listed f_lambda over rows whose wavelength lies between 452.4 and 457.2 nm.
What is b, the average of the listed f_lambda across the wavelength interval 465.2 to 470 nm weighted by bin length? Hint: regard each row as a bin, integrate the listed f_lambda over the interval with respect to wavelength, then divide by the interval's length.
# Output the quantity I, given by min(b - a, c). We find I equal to 0.31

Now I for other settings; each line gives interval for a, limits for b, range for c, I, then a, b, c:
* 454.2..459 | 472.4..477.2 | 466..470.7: -0.05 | 7.19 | 7.15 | 6.0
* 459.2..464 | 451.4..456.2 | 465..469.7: 0.28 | 7.07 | 7.35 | 6.1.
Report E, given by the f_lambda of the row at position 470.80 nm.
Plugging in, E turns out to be 7.66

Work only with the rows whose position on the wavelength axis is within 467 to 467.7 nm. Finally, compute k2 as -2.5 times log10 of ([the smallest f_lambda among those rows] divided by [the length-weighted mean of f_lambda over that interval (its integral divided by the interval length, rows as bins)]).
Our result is 0.17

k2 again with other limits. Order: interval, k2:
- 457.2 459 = 0.14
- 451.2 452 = 0.04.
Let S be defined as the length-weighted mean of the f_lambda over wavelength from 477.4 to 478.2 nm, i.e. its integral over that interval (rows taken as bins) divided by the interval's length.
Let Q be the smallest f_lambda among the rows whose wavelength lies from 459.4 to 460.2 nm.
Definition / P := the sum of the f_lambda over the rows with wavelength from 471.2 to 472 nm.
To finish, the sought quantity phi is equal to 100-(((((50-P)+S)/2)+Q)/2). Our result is 87.6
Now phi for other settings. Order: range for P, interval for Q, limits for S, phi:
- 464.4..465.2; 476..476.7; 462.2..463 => 87.3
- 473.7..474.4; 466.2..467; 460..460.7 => 87.9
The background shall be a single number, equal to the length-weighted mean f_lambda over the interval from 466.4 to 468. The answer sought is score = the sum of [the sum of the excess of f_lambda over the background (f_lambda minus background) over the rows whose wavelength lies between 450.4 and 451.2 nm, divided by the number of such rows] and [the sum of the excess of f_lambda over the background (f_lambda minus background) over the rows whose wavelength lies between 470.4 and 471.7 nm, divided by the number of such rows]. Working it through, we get 0.2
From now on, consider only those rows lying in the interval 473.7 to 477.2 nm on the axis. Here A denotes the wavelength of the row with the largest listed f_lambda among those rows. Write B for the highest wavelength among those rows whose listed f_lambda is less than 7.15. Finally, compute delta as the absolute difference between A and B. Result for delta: 0.25 nm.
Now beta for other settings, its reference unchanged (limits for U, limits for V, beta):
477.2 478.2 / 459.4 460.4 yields -1.18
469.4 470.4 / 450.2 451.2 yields -1.22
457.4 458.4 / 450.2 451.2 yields -0.15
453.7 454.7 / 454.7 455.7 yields -0.99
